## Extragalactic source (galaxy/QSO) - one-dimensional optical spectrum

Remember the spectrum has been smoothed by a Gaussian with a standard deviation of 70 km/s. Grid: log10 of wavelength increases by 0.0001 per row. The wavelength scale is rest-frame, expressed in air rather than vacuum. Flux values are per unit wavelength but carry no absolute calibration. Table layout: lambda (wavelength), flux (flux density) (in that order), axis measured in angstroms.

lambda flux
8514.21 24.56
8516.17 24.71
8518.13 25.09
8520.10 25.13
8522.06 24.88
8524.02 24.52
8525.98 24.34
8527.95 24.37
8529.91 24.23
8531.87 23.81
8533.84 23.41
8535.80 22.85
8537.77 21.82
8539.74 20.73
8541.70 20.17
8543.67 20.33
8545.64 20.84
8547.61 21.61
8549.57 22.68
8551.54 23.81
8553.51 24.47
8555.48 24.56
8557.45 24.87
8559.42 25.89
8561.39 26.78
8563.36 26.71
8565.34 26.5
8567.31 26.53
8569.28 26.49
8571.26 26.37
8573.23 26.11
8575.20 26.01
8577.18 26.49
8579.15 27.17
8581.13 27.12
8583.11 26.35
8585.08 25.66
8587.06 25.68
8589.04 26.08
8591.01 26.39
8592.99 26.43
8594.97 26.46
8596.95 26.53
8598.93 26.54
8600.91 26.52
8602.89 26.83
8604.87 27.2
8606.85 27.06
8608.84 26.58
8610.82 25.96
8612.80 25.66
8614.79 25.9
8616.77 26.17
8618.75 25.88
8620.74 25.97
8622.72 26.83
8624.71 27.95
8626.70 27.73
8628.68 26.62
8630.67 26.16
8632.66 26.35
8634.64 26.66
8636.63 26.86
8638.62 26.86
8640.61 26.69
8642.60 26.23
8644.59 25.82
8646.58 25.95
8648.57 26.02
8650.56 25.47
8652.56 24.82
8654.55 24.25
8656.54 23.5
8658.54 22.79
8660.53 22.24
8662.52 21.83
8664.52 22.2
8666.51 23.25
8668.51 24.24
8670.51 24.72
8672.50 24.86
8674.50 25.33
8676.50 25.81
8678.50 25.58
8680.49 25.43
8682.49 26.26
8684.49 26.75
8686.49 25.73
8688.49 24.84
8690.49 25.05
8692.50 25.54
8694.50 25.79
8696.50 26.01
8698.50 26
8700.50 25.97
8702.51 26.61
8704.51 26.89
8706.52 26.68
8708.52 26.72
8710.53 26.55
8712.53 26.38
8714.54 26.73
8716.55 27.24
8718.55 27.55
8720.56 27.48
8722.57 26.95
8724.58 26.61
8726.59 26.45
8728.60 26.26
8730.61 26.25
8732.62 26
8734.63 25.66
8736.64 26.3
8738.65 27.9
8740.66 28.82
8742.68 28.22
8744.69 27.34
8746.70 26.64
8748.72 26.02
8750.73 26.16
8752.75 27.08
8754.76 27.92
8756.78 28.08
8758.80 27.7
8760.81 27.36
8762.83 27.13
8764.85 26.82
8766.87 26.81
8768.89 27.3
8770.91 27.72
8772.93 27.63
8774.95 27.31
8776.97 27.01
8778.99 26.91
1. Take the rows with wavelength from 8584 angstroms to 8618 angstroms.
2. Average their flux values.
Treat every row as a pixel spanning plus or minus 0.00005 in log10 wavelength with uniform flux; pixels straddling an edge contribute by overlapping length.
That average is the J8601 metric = 26.3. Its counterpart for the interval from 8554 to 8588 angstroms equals 26.2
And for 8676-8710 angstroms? 26.0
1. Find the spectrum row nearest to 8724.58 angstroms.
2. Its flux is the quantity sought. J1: 26.61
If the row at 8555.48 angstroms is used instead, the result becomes 24.56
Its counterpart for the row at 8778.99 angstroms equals 26.91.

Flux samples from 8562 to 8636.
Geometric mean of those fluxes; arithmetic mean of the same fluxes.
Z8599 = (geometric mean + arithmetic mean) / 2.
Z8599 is 26.5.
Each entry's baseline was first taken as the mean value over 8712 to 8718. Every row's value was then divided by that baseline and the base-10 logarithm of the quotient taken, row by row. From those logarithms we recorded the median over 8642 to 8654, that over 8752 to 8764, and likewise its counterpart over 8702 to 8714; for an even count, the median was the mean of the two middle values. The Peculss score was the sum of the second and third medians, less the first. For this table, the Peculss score 0.02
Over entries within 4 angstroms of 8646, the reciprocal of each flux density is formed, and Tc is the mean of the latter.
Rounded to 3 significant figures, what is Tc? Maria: 0.0385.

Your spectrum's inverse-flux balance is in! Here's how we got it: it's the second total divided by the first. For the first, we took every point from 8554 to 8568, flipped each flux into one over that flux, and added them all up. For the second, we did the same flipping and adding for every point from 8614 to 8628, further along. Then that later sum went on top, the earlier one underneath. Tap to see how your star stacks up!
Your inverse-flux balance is 0.98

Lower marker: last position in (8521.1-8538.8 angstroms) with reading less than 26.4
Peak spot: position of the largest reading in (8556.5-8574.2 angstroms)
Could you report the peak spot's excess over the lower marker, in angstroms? 23.6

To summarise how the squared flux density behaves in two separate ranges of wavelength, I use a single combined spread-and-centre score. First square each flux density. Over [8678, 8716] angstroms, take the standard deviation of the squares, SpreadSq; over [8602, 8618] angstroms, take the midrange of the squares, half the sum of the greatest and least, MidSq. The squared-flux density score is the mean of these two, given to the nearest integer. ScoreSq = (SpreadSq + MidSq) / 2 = 365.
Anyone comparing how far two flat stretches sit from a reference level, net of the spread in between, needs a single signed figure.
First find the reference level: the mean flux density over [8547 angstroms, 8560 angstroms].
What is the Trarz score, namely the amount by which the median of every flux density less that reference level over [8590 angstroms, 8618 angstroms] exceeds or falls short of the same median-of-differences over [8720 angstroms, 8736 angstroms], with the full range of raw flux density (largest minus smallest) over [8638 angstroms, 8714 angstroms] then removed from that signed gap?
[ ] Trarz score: -4.9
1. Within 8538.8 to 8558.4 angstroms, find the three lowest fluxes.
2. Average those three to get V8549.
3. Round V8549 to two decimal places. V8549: 20.41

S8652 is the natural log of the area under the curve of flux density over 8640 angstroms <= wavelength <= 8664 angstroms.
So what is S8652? 6.4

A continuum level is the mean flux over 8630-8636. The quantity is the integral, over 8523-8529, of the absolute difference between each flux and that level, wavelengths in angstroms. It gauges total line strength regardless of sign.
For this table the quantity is 12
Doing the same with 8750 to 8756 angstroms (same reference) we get 5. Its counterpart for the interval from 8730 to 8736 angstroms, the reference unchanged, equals 3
